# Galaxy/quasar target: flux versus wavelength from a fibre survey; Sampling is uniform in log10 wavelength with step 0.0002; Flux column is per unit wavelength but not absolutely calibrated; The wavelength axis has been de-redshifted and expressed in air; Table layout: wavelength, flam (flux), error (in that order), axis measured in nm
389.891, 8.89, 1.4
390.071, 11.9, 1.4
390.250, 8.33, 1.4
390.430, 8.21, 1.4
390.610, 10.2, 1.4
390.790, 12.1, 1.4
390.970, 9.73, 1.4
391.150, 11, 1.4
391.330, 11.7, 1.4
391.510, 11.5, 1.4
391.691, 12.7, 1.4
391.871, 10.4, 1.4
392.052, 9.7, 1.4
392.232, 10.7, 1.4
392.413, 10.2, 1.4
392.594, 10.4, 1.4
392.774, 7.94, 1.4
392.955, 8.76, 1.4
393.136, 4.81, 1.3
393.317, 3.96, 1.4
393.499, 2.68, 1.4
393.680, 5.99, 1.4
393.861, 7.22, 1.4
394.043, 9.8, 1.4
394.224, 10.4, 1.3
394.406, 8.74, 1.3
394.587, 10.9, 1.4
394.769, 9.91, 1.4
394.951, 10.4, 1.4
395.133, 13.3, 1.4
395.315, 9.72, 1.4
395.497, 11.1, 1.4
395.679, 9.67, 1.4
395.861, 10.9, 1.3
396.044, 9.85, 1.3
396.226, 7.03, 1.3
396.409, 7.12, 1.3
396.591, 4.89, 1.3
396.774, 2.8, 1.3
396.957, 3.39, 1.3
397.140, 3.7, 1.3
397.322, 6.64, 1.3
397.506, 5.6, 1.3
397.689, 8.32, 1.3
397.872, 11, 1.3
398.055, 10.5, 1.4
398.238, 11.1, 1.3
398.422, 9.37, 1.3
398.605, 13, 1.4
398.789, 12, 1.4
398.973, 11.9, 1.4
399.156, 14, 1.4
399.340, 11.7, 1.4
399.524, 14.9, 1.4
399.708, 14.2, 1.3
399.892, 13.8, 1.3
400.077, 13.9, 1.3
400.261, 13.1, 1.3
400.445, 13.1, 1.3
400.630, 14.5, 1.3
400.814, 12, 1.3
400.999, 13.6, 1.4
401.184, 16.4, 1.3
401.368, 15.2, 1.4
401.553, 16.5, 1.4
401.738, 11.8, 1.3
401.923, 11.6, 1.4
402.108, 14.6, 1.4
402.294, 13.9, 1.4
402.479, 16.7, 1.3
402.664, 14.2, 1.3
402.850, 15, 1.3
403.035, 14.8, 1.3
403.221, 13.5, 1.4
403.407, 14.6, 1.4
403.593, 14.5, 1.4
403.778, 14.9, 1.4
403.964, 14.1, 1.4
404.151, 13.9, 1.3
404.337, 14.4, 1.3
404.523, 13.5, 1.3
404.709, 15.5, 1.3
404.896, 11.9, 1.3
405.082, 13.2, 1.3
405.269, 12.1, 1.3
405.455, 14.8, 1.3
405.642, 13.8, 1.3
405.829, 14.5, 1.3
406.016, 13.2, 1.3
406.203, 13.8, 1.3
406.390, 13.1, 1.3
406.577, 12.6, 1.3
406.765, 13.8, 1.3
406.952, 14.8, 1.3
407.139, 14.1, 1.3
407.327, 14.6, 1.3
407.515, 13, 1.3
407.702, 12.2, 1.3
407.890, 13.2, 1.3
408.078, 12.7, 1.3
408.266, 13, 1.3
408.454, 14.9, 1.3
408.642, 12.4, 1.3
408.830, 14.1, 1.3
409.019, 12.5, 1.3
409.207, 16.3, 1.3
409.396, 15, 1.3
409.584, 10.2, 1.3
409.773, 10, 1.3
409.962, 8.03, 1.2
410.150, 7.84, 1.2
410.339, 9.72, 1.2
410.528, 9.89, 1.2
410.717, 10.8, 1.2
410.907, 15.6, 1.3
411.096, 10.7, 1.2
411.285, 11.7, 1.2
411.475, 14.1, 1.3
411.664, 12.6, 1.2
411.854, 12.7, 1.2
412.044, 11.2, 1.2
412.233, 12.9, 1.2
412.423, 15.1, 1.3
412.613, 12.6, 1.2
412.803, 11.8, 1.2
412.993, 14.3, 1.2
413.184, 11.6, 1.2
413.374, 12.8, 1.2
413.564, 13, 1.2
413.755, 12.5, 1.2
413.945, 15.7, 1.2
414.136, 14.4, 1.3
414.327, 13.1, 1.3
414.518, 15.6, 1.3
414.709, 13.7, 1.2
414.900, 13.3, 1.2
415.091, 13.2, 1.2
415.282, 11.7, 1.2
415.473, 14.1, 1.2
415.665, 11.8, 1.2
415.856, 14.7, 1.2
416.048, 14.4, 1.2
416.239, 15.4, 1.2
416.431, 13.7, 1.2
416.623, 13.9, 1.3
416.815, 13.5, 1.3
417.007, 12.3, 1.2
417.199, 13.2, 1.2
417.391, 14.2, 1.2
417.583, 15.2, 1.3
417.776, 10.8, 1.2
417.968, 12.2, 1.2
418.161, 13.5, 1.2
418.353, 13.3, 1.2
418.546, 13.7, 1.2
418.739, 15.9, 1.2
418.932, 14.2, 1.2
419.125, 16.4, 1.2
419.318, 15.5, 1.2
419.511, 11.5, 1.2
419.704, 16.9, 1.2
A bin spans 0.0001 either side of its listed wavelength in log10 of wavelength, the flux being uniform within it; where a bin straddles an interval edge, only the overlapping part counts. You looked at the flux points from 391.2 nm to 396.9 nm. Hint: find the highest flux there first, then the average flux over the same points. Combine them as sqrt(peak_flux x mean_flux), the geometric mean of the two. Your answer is 10.9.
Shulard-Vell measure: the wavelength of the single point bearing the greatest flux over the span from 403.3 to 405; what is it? 404.709 nm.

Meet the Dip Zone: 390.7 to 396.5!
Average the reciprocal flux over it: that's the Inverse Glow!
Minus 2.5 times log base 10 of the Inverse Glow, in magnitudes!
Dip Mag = 2.30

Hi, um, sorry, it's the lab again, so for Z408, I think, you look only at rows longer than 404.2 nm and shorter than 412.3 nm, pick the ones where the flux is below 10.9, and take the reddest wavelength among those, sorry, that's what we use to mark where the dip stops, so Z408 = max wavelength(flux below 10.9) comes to 411.096 nm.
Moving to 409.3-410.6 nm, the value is 410.528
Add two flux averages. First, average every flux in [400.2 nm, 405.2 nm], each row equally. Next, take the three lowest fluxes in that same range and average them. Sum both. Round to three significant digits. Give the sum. 25.9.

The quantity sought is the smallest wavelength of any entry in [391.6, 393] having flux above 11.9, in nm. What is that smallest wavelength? 391.691 nm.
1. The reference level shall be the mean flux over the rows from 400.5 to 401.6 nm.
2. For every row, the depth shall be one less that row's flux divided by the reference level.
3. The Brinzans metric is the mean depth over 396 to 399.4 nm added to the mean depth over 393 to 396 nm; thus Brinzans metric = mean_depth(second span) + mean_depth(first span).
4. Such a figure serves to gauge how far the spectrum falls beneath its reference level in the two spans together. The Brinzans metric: 0.8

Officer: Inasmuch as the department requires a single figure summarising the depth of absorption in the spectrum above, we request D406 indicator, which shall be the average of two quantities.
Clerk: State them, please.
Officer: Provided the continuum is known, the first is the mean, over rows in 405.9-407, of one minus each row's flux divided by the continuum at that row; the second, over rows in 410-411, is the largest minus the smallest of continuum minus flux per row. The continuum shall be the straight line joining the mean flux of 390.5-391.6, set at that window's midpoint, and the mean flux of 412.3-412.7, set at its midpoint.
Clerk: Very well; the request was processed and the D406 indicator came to 3.8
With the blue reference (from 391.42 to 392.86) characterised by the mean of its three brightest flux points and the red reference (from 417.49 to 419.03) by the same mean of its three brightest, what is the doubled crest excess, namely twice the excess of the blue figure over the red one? -6.9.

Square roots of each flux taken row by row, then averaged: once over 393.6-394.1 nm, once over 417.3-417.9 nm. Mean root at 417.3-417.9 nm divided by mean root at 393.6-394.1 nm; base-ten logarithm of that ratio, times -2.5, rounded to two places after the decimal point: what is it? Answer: -0.31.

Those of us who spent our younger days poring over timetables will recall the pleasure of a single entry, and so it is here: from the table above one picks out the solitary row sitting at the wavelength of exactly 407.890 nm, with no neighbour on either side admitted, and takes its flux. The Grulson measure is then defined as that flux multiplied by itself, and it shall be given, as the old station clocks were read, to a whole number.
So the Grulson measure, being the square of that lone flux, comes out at 174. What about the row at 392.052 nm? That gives 94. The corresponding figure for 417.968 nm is 149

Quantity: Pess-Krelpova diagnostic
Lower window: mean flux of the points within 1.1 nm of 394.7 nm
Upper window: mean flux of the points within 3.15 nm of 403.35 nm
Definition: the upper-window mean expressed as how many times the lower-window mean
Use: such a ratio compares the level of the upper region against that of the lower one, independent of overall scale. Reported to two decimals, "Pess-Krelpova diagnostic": 1.43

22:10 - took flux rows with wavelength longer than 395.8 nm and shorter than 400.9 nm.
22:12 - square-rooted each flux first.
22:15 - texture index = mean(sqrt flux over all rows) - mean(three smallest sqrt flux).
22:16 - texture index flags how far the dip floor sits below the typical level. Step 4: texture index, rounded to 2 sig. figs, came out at 1.3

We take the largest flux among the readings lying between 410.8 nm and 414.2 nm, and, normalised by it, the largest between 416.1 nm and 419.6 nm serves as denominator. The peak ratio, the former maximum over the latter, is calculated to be 0.96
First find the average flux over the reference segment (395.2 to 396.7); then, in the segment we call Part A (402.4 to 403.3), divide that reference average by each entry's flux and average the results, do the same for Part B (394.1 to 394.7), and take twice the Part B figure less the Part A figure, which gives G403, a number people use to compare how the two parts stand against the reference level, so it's 1.2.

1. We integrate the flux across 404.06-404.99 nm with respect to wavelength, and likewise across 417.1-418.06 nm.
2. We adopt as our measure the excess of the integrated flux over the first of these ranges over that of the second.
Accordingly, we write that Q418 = 0.3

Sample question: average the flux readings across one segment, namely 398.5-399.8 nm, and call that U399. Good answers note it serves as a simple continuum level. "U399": 13.1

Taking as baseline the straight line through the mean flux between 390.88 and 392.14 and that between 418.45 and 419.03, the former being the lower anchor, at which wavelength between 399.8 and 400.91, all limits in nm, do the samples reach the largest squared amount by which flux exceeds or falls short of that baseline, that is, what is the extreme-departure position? 400.630 nm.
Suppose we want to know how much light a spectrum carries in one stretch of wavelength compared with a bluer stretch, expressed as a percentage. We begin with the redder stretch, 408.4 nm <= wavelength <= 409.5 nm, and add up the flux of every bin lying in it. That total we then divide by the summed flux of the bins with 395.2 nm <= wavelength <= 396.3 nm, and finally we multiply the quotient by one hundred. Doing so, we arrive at 146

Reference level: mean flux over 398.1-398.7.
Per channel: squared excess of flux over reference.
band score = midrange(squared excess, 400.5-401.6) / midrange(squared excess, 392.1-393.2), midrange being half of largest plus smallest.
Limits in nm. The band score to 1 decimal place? 0.7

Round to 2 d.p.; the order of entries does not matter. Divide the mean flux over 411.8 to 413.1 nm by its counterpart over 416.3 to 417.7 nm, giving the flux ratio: 0.94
